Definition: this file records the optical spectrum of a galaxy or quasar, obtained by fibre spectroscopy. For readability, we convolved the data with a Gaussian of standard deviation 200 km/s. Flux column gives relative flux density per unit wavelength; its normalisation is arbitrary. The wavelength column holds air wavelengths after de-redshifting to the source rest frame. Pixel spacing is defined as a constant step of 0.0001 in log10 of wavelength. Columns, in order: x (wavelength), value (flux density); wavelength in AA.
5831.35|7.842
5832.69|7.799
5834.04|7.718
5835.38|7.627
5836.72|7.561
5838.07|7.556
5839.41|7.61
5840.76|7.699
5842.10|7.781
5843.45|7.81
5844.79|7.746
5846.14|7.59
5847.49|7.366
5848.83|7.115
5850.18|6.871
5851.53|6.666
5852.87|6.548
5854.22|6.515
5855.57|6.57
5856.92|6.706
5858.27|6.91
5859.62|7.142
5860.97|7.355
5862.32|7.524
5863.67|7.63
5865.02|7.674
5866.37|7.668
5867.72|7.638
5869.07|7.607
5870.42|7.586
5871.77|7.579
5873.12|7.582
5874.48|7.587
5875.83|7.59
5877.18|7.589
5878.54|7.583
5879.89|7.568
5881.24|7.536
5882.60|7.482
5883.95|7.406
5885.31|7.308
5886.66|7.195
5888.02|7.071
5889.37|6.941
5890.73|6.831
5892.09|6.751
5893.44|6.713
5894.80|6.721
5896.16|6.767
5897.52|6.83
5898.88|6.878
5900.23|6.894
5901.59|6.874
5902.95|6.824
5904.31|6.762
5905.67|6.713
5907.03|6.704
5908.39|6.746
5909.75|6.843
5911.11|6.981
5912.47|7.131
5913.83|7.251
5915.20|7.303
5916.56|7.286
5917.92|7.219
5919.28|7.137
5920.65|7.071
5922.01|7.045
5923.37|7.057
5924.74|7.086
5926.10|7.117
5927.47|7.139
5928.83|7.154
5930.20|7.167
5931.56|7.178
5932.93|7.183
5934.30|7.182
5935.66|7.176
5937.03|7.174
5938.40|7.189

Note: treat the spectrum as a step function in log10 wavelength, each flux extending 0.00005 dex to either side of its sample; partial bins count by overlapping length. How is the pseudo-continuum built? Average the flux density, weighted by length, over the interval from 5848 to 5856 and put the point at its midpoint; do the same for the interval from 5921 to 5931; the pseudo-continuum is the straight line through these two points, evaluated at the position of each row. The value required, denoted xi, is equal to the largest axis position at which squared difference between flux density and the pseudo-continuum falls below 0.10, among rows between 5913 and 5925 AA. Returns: 5924.74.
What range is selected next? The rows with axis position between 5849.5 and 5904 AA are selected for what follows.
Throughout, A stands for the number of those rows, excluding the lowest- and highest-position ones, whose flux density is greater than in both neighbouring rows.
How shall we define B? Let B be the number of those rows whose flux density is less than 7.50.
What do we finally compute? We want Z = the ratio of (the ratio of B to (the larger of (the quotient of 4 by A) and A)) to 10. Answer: 0.83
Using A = 3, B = 25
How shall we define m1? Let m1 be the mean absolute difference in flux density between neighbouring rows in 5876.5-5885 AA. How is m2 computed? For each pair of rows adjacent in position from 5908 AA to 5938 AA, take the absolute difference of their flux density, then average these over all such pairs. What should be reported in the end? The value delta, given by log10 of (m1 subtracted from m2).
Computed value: -2.04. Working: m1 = 0.04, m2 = 0.046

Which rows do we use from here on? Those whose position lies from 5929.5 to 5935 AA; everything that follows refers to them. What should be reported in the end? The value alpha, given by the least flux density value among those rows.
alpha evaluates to 7.167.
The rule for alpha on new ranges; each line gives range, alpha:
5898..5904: 6.824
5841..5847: 7.59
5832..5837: 7.561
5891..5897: 6.713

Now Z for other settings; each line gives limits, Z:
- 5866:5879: 0.00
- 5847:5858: 0.00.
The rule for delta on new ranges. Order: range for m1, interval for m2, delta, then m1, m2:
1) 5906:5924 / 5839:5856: -1.25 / 0.07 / 0.129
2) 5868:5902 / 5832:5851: -1.19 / 0.05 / 0.110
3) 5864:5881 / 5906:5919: -1.13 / 0.01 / 0.085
